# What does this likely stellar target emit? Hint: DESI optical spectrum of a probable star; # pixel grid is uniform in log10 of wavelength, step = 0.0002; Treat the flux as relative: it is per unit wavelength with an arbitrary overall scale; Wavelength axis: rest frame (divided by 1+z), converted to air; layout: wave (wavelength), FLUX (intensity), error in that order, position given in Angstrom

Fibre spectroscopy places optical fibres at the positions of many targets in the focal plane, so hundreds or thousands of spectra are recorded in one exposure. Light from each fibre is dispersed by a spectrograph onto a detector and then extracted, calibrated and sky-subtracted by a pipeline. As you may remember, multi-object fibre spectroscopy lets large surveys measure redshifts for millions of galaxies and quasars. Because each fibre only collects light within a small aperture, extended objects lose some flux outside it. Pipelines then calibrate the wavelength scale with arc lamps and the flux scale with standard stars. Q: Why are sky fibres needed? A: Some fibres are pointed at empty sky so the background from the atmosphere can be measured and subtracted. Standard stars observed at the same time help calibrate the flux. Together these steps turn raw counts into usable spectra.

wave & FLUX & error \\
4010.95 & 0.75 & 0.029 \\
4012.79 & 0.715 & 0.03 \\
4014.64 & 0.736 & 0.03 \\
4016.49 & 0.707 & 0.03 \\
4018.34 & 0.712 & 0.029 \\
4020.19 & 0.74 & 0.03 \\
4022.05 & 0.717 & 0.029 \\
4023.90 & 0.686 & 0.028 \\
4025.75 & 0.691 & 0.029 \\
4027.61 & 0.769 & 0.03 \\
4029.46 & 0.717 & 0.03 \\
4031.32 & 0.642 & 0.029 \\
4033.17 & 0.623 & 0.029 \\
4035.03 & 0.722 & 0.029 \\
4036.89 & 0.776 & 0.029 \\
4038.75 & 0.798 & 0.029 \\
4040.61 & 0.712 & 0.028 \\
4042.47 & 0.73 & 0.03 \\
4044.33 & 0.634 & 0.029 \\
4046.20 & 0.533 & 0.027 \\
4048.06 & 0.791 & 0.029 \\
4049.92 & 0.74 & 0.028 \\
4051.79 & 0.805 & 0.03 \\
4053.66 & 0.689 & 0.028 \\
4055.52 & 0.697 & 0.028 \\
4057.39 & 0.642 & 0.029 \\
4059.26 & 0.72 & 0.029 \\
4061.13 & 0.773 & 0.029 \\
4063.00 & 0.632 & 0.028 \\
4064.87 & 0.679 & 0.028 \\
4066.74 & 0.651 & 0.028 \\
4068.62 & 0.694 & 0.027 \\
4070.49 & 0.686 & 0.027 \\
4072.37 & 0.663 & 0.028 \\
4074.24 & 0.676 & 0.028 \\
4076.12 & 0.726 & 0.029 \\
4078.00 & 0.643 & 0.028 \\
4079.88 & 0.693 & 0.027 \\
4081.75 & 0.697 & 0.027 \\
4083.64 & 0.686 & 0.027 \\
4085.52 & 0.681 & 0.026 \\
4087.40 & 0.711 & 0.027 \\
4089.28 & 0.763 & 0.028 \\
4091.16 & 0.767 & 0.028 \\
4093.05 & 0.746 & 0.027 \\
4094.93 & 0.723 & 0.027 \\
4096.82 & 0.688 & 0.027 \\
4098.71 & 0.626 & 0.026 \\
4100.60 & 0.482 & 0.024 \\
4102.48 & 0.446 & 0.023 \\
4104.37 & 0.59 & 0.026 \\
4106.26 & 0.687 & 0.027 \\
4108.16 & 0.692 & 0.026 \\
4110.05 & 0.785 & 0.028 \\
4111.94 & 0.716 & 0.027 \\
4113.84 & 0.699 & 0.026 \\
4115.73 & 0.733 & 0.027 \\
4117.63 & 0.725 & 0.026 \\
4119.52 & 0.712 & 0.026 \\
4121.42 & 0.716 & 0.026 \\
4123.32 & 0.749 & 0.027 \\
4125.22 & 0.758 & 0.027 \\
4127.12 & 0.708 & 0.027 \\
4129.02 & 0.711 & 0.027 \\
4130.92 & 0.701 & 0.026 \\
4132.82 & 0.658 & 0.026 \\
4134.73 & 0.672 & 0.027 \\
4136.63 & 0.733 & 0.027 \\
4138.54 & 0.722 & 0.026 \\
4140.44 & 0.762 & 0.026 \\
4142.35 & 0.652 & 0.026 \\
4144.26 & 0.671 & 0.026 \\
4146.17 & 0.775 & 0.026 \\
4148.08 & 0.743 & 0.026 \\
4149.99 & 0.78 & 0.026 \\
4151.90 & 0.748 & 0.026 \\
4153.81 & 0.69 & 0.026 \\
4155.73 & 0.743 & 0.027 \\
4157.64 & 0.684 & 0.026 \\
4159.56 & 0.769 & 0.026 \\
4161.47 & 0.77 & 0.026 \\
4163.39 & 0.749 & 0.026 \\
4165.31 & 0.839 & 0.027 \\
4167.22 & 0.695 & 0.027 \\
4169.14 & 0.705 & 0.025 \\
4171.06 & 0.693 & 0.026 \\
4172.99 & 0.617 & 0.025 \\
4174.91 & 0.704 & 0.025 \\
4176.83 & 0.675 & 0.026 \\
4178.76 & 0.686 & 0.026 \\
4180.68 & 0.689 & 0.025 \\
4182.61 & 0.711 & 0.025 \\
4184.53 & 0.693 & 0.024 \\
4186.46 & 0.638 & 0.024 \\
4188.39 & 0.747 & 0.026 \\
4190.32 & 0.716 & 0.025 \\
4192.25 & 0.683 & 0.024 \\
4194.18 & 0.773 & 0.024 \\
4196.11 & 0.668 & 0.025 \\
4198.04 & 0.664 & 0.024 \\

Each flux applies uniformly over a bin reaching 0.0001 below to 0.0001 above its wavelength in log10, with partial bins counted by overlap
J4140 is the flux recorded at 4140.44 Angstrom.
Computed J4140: 0.762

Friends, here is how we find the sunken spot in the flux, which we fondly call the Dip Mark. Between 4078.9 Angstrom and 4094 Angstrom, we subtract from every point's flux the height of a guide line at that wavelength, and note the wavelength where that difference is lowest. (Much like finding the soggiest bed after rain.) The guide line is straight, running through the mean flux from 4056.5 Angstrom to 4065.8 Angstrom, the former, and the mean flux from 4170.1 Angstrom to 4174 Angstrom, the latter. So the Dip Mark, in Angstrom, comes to 4085.52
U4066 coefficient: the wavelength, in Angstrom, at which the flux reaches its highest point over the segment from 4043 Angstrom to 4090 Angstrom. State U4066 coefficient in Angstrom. 4051.79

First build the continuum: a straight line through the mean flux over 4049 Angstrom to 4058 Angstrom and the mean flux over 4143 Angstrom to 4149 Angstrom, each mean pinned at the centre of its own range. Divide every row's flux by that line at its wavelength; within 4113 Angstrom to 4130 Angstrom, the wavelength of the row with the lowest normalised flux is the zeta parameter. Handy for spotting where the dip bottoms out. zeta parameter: 4113.84 Angstrom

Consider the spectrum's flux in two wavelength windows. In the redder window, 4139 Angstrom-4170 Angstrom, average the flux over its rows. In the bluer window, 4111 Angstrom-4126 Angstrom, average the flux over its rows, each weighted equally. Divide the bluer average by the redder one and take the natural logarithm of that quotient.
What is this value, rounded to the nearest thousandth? -0.014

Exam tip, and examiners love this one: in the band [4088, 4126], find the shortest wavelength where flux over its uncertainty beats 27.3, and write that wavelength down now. 4091.16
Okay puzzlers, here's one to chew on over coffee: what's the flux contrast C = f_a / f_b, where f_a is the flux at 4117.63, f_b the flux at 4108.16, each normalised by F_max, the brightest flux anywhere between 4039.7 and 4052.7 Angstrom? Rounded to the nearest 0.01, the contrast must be 1.05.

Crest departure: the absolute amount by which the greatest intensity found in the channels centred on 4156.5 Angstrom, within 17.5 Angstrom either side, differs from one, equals 0.16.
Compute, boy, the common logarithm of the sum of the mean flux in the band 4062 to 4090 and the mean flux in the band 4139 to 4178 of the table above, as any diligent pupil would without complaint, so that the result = 0.149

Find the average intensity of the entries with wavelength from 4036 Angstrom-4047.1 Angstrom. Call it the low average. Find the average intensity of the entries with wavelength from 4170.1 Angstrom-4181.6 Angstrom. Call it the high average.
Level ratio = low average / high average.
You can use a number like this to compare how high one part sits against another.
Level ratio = 1.03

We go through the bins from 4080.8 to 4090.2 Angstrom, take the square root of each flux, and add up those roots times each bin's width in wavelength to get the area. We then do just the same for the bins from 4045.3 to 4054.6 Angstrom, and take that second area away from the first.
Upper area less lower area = 0.07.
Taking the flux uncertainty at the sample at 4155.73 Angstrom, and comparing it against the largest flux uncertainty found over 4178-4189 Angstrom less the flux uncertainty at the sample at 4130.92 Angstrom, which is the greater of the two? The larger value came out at 0.0270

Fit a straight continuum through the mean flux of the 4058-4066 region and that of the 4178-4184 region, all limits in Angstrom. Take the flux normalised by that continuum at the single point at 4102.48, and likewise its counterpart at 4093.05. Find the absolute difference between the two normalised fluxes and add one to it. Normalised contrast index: 1.43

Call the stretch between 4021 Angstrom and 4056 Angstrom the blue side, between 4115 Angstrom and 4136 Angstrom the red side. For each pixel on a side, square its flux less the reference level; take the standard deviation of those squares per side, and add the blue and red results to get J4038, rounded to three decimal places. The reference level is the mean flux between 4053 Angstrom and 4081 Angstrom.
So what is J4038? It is 0.008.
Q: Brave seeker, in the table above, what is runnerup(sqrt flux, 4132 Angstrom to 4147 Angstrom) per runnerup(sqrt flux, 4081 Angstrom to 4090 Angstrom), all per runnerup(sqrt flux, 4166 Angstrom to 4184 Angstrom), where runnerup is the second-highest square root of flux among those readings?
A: 1.23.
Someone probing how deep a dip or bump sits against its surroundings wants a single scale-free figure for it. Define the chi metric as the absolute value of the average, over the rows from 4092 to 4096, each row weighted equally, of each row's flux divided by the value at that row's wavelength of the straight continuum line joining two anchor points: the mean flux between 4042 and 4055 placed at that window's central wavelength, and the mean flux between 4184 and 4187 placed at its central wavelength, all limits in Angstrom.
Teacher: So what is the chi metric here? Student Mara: 1.06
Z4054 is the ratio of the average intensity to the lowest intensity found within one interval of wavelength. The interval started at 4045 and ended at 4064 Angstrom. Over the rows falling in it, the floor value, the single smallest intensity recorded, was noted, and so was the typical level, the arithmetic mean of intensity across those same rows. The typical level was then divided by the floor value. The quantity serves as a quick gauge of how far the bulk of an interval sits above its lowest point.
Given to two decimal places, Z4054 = 1.32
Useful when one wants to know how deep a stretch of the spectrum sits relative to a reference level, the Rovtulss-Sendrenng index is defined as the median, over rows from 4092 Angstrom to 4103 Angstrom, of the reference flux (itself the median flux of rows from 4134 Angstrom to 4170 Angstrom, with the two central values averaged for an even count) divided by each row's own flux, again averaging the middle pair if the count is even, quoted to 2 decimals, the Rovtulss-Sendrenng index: 1.13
